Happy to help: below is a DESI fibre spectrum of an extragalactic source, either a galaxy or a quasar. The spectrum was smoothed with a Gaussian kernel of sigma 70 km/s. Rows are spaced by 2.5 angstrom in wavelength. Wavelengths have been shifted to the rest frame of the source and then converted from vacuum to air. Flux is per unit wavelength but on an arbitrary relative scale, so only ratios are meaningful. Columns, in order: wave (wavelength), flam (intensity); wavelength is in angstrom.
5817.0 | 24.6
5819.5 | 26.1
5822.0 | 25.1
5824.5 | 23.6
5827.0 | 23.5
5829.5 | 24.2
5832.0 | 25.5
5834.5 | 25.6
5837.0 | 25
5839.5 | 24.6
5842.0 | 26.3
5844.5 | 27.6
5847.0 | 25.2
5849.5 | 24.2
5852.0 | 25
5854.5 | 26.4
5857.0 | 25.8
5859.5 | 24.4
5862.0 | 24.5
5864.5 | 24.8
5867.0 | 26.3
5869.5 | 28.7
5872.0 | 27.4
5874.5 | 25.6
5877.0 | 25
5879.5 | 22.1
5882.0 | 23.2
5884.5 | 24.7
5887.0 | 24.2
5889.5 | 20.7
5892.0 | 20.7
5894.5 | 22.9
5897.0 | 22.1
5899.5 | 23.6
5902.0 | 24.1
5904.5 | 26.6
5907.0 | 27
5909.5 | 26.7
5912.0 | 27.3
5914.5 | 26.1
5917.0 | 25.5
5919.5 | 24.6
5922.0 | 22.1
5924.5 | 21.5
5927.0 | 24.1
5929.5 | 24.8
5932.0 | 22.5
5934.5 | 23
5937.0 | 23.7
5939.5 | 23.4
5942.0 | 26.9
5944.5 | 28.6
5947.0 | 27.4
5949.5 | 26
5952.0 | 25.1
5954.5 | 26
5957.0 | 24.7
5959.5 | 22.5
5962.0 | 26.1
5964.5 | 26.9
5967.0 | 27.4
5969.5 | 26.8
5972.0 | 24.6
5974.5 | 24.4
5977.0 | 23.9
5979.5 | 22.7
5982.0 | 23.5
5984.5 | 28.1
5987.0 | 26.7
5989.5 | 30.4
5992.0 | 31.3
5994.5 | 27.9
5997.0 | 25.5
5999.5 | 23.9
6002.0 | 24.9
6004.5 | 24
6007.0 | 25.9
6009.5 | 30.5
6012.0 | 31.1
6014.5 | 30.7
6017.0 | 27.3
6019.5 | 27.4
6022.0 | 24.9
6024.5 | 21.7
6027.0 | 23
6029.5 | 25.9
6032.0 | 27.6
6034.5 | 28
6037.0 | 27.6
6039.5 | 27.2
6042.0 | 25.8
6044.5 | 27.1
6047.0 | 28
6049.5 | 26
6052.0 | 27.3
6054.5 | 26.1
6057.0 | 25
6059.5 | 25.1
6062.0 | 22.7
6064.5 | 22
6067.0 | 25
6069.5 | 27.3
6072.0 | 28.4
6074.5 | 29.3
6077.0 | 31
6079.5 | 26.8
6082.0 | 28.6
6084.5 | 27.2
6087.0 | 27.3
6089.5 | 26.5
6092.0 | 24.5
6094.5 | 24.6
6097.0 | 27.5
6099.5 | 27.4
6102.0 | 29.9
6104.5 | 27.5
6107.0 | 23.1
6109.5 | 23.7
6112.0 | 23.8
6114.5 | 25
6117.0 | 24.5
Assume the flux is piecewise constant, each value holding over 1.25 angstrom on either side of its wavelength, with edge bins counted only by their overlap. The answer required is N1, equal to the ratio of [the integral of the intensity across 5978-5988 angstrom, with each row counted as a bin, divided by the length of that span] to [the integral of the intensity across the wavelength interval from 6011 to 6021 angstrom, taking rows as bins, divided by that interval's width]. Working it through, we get 0.87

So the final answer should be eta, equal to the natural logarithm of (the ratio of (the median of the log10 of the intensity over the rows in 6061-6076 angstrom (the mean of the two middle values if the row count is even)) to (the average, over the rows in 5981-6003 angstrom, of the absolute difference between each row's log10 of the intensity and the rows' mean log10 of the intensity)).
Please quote 3.68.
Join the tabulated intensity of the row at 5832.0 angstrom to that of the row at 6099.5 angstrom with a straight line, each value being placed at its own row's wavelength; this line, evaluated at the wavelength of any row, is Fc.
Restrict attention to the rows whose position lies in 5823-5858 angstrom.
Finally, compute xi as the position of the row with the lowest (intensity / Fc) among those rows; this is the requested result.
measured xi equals 5827.0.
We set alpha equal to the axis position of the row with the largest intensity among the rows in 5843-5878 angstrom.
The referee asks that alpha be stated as 5869.5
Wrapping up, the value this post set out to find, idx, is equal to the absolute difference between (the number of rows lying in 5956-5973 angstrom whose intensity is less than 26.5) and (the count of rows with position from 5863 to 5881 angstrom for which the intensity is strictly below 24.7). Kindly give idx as 3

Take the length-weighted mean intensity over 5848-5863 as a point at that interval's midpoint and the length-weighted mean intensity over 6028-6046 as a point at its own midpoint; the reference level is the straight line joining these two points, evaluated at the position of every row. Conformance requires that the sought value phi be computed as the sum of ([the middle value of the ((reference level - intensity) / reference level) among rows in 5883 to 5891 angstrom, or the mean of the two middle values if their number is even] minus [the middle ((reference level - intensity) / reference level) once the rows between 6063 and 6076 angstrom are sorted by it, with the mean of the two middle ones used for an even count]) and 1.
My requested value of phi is 1.05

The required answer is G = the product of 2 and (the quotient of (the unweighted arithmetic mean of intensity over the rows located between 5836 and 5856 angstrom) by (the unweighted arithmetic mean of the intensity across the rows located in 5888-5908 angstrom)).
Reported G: 2.18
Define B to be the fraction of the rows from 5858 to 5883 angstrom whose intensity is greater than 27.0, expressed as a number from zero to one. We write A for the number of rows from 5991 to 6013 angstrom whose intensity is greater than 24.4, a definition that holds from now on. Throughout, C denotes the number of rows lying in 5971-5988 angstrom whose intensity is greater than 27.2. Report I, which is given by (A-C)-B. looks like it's 5.8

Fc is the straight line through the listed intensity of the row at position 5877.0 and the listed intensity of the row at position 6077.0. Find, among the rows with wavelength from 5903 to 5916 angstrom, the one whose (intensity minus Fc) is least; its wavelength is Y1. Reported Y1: 5914.5 angstrom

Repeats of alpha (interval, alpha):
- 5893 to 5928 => 5912.0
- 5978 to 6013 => 5992.0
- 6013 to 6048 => 6014.5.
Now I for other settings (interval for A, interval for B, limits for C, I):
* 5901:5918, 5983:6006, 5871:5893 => 4.6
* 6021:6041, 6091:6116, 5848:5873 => 3.6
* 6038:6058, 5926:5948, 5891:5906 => 7.8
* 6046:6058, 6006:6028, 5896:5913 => 3.4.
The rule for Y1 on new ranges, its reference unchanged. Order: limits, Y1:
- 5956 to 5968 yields 5959.5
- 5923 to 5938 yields 5924.5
